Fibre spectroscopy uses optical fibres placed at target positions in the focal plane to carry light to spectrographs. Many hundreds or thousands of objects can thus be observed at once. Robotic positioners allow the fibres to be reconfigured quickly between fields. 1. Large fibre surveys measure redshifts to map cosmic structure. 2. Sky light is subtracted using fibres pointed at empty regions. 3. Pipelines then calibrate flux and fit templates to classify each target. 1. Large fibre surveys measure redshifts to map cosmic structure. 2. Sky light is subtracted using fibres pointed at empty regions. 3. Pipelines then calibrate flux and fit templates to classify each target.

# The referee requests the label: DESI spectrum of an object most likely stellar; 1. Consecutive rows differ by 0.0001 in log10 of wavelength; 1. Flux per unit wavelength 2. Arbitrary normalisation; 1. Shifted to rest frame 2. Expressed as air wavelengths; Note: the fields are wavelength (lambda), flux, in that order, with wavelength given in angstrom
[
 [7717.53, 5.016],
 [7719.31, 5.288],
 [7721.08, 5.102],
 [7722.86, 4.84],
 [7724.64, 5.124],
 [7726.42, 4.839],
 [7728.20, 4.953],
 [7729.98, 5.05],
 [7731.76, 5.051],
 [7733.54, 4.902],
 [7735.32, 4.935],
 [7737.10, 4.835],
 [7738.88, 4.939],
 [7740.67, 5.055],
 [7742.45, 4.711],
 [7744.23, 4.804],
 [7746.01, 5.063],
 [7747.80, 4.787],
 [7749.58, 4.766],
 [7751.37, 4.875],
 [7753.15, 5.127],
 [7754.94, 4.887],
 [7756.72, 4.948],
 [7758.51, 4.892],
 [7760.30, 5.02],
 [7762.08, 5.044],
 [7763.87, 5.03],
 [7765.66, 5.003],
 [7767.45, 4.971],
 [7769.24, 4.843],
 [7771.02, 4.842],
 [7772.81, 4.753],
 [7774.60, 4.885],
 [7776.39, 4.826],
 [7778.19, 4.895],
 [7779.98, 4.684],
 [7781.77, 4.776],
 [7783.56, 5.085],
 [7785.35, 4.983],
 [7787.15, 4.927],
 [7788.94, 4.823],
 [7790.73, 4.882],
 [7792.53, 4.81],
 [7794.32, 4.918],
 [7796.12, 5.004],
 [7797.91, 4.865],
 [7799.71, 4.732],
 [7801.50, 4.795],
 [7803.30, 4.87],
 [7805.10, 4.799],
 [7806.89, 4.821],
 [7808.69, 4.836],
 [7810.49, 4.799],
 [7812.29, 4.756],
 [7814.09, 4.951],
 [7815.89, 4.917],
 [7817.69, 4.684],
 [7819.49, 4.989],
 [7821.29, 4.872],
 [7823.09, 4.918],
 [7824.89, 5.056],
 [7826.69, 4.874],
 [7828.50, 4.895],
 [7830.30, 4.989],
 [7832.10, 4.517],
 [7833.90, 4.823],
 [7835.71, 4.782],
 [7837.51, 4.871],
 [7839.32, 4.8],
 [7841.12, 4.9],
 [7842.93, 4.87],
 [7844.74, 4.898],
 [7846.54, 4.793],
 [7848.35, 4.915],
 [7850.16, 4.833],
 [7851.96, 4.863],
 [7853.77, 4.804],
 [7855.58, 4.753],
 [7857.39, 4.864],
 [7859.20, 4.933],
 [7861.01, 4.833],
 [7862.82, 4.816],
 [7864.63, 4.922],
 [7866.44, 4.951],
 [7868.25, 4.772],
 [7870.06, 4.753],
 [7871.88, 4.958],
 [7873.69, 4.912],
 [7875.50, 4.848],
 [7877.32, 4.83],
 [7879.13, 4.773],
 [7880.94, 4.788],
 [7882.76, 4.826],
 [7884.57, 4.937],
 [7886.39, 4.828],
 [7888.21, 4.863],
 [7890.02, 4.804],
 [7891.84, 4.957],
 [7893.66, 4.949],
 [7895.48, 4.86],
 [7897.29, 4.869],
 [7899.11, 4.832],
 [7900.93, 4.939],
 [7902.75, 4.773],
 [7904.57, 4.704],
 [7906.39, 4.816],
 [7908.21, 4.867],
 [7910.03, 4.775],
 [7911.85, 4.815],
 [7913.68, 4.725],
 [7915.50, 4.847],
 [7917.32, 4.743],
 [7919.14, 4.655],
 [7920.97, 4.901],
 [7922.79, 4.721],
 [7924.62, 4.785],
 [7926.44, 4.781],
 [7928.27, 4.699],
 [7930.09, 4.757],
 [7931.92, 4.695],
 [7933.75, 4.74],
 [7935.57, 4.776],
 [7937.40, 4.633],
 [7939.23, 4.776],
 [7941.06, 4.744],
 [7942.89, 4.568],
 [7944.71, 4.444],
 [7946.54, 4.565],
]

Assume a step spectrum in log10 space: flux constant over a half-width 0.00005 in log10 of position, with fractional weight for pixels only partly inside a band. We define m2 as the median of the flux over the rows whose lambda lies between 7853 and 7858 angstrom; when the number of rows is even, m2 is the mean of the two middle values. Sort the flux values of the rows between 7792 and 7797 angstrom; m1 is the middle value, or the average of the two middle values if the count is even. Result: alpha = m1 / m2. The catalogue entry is 1.02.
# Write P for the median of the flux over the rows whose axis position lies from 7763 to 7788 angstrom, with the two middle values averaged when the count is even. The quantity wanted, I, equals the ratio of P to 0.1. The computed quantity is 48.9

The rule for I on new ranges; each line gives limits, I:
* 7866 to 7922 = 48.3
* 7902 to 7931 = 47.7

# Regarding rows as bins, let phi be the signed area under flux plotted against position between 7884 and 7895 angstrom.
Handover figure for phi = 53.7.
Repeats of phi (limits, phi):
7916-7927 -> 52.5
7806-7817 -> 53.2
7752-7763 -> 54.8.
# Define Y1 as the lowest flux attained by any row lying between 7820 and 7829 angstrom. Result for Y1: 4.872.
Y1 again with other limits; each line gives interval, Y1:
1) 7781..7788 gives 4.776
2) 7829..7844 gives 4.517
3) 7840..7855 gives 4.793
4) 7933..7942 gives 4.633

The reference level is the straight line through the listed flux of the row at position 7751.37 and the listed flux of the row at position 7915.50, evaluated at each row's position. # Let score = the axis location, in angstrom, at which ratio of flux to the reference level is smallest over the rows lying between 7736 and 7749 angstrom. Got 7742.45 angstrom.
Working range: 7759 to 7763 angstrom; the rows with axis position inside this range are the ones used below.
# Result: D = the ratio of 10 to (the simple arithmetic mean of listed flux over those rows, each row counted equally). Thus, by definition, 1.987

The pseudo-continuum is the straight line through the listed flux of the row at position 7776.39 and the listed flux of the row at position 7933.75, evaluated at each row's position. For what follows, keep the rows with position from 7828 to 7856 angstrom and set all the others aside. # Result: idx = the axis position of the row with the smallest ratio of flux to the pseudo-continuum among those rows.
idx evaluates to 7832.10 angstrom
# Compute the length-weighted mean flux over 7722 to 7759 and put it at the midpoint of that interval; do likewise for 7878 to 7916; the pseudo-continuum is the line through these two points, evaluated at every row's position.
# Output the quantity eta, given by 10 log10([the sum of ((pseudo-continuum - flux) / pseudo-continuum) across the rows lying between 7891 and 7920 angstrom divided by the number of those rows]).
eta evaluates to -27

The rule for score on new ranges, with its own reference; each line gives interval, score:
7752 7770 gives 7769.24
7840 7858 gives 7855.58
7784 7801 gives 7799.71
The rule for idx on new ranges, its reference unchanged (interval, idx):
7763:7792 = 7779.98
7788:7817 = 7799.71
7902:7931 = 7919.14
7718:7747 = 7742.45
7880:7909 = 7904.57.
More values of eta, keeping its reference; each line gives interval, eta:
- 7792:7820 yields -21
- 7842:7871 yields -27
